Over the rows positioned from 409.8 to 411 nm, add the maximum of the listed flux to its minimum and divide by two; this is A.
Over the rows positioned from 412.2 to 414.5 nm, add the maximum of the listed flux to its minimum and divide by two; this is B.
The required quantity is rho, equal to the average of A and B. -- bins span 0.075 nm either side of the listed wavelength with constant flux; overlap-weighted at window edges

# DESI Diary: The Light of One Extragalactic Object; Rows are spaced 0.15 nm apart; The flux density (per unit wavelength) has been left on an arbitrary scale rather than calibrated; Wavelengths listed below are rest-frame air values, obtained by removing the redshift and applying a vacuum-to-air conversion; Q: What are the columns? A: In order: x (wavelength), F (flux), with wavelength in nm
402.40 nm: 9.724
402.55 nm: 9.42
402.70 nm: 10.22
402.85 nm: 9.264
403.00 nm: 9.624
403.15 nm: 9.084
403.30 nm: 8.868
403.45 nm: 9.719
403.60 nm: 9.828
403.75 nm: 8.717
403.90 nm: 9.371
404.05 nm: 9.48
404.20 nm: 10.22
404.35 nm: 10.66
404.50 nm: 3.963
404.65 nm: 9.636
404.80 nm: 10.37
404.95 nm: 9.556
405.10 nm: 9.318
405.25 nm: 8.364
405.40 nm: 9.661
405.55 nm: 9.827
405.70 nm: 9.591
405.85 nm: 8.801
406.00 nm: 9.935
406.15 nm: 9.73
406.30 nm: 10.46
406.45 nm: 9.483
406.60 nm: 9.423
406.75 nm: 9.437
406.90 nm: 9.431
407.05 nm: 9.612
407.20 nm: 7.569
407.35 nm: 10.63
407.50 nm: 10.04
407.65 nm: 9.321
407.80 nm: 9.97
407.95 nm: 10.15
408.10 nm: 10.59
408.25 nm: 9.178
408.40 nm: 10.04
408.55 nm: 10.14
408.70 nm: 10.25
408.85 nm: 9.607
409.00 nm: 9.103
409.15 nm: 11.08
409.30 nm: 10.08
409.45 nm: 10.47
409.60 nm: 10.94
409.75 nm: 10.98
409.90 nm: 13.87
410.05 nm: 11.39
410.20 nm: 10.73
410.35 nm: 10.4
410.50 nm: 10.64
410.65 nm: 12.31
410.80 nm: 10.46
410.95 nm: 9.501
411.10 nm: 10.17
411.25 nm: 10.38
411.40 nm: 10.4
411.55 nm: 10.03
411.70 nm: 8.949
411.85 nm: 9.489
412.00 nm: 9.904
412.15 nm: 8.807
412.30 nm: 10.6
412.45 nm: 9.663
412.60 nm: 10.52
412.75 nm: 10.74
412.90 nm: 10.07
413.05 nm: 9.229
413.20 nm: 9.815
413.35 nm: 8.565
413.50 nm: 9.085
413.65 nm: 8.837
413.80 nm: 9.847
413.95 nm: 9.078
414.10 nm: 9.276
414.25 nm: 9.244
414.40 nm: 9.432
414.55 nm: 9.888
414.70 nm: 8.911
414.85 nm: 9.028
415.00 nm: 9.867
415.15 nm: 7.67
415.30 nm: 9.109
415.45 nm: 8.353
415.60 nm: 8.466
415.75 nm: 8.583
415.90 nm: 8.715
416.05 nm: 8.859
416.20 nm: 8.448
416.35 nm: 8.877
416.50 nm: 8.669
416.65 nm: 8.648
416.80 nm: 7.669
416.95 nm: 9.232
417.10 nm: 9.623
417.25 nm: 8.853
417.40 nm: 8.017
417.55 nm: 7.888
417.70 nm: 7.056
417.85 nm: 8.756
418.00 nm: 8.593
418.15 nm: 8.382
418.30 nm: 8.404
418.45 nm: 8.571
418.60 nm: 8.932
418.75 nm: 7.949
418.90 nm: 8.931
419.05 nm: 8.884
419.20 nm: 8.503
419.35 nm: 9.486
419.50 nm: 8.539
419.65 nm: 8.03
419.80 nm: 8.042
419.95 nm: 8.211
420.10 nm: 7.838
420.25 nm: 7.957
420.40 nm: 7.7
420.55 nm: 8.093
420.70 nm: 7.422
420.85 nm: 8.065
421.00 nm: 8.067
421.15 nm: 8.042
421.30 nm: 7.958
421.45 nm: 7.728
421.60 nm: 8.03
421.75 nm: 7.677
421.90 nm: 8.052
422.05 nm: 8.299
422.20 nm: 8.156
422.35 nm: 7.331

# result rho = 10.7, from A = 11.7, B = 9.7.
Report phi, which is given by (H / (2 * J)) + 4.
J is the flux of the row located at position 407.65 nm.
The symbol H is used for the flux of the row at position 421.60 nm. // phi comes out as 4.43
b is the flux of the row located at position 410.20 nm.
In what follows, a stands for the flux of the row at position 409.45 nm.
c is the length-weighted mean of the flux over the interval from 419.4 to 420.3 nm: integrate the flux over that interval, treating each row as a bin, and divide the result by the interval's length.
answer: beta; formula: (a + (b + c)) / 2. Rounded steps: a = 10.47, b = 10.73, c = 8.1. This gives 14.7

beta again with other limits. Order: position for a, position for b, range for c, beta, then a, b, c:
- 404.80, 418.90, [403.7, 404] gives 14.2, 10.37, 8.931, 9.1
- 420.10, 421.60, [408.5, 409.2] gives 12.9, 7.838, 8.03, 10.0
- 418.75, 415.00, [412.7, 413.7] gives 13.6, 7.949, 9.867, 9.5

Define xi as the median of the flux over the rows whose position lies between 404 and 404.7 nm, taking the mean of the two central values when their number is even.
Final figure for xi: 9.6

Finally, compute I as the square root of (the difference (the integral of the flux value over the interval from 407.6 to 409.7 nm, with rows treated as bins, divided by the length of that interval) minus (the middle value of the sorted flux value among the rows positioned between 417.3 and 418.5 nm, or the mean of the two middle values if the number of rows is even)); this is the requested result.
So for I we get 1.3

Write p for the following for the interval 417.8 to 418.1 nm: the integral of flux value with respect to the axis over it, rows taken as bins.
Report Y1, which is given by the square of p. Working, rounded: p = 2.6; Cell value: 6.7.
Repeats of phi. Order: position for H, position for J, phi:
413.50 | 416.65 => 4.53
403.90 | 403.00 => 4.49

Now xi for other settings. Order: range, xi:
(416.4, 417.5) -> 8.7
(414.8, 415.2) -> 9.0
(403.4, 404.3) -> 9.6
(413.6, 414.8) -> 9.3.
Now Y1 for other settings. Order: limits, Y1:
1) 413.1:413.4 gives 7.7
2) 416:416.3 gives 6.7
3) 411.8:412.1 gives 8.4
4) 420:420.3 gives 5.6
